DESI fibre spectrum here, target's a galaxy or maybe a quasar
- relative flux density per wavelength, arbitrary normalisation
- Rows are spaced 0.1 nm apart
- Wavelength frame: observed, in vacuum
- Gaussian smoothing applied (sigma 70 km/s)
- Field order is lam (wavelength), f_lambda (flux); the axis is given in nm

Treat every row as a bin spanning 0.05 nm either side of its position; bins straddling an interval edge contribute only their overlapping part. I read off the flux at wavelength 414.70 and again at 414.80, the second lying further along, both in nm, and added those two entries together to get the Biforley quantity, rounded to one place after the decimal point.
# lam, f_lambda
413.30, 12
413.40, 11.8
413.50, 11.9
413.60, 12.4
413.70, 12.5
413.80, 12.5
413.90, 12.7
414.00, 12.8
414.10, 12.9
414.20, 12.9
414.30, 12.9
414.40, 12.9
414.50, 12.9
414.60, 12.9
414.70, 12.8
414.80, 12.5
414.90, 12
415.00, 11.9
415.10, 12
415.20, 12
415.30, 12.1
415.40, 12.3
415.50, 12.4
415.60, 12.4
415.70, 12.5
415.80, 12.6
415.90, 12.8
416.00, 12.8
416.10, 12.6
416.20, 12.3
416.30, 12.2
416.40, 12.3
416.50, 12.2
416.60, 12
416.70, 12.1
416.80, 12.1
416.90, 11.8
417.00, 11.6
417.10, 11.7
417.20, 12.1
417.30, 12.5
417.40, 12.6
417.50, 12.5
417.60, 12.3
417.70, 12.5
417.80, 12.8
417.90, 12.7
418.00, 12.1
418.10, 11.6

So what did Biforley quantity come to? 25.3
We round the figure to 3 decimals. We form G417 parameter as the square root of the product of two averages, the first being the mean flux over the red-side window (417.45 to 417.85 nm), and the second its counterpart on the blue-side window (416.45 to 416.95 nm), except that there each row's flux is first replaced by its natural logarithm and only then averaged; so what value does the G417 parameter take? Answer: 5.583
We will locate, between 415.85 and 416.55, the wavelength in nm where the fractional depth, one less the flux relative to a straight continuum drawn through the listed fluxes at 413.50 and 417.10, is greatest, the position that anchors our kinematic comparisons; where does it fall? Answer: 416.30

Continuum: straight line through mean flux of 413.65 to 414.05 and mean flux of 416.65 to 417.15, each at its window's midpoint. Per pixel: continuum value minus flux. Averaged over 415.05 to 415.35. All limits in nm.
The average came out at 0.25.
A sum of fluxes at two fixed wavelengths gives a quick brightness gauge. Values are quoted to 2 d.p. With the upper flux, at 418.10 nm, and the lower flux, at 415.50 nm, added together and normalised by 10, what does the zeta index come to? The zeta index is 2.40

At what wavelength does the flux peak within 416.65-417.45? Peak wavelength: 417.40 nm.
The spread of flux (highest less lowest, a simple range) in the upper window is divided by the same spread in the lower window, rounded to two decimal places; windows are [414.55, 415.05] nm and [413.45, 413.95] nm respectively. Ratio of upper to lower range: 1.25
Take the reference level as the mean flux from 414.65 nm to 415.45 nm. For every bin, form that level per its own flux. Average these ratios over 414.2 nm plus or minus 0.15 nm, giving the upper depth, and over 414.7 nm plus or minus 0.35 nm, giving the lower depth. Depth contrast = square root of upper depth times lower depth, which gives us 0.959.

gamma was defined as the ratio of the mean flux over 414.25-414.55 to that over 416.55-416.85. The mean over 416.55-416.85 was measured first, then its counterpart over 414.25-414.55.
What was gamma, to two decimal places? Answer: 1.07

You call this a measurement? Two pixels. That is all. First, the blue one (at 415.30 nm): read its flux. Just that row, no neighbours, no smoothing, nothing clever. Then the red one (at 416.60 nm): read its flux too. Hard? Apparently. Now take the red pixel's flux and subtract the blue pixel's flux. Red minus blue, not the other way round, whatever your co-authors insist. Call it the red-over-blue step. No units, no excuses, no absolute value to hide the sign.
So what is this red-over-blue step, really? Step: -0.1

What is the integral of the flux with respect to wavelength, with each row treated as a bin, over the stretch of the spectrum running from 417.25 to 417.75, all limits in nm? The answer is 6.2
